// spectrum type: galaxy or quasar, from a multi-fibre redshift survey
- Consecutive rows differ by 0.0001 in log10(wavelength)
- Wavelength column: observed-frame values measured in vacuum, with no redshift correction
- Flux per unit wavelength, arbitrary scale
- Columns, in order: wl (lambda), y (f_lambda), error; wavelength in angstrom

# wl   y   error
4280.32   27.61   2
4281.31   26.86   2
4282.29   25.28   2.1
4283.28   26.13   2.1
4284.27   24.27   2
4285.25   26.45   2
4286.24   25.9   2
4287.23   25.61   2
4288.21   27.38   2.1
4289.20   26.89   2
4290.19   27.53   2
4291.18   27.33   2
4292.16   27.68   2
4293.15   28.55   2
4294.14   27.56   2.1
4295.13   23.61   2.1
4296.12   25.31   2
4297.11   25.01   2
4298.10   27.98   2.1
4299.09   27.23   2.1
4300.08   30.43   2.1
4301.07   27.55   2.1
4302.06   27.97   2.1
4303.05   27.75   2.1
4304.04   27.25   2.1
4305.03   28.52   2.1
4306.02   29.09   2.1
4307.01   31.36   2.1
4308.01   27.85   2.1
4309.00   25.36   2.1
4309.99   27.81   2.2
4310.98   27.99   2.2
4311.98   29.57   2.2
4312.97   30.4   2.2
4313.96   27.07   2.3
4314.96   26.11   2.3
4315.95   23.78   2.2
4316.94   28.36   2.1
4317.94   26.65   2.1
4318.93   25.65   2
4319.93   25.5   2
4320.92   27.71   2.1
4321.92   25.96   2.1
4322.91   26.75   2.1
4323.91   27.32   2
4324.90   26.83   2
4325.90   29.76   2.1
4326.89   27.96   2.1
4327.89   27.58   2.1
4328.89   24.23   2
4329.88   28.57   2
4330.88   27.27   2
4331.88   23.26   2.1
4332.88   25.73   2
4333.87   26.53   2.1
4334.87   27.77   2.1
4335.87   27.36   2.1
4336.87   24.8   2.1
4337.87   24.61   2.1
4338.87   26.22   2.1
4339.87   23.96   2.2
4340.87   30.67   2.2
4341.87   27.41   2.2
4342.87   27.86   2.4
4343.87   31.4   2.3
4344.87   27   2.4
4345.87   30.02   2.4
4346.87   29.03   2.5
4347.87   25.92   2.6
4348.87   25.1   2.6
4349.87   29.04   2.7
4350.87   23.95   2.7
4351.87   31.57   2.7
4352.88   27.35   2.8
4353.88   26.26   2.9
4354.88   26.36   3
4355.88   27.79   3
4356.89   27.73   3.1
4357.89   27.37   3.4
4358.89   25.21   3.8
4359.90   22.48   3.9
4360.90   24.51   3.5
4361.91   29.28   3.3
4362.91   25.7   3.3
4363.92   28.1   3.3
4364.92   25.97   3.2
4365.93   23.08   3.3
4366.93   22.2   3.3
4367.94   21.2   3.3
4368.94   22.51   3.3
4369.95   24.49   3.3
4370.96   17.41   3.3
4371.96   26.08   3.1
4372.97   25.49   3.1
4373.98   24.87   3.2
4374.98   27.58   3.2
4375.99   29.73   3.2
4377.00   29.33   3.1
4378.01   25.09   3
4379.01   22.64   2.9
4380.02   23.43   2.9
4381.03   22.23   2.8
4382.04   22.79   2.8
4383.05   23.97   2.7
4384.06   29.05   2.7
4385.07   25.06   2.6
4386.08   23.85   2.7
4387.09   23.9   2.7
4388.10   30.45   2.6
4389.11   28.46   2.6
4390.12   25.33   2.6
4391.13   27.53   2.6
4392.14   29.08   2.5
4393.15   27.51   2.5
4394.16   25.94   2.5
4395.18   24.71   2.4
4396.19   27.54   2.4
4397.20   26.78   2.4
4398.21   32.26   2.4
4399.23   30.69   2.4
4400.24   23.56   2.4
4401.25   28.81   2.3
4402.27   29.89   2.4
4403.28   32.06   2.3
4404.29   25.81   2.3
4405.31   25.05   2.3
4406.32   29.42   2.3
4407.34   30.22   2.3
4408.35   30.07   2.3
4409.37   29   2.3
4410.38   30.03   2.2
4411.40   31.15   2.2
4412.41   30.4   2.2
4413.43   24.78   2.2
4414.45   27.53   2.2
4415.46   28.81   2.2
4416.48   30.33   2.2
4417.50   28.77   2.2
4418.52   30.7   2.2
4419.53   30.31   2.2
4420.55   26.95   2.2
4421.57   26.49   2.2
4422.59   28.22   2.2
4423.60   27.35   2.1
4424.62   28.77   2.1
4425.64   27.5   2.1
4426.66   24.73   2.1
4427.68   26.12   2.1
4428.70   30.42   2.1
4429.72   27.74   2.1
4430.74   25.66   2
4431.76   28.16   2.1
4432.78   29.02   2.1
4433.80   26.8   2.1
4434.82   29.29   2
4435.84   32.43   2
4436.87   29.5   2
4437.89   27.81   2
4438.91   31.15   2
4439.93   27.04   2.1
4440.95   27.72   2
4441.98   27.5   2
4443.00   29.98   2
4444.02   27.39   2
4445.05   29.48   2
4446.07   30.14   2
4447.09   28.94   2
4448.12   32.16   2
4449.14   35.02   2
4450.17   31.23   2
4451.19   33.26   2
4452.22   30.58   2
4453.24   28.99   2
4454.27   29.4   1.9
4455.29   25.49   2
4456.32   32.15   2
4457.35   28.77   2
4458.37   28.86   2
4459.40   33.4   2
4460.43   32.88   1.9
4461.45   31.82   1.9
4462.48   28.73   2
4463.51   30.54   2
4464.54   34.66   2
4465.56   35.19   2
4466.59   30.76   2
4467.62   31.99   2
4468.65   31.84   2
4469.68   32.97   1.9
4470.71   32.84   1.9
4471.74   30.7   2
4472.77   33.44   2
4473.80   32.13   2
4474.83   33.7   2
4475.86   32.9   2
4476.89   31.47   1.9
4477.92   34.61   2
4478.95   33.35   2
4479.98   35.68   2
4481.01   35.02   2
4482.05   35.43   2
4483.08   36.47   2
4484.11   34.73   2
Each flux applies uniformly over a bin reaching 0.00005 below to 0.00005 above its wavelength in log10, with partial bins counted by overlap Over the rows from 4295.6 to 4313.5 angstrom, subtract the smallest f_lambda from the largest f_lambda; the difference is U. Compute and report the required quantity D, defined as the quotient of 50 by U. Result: 7.9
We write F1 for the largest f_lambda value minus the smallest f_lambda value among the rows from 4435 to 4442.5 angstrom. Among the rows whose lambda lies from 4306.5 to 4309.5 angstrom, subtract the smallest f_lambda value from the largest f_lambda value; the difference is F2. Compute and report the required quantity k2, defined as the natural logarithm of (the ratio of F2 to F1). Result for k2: 0.1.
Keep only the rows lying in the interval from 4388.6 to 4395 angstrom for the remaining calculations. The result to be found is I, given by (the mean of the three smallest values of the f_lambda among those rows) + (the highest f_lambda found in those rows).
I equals 55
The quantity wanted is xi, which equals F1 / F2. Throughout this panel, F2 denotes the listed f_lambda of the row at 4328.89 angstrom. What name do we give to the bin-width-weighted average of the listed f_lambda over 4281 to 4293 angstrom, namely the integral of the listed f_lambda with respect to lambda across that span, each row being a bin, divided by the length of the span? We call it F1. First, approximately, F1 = 26.5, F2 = 24.23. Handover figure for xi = 1.09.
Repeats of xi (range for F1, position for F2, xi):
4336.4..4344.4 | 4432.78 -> 0.93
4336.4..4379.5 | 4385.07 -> 1.04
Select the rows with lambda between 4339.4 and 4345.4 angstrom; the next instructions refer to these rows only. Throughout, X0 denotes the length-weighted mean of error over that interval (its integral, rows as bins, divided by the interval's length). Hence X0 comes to 2.28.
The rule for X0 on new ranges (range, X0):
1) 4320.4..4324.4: 2.07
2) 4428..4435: 2.08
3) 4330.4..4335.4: 2.06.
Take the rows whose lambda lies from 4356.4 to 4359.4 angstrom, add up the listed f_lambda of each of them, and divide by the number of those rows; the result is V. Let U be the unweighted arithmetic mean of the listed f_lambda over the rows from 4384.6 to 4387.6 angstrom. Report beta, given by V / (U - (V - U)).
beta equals 1.23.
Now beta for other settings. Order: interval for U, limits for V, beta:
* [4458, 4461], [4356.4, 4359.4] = 0.73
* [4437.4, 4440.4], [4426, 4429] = 0.90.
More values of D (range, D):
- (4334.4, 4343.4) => 7.5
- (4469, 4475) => 16.7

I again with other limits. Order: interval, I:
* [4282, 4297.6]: 53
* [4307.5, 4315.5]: 57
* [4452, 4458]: 60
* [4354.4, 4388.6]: 51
